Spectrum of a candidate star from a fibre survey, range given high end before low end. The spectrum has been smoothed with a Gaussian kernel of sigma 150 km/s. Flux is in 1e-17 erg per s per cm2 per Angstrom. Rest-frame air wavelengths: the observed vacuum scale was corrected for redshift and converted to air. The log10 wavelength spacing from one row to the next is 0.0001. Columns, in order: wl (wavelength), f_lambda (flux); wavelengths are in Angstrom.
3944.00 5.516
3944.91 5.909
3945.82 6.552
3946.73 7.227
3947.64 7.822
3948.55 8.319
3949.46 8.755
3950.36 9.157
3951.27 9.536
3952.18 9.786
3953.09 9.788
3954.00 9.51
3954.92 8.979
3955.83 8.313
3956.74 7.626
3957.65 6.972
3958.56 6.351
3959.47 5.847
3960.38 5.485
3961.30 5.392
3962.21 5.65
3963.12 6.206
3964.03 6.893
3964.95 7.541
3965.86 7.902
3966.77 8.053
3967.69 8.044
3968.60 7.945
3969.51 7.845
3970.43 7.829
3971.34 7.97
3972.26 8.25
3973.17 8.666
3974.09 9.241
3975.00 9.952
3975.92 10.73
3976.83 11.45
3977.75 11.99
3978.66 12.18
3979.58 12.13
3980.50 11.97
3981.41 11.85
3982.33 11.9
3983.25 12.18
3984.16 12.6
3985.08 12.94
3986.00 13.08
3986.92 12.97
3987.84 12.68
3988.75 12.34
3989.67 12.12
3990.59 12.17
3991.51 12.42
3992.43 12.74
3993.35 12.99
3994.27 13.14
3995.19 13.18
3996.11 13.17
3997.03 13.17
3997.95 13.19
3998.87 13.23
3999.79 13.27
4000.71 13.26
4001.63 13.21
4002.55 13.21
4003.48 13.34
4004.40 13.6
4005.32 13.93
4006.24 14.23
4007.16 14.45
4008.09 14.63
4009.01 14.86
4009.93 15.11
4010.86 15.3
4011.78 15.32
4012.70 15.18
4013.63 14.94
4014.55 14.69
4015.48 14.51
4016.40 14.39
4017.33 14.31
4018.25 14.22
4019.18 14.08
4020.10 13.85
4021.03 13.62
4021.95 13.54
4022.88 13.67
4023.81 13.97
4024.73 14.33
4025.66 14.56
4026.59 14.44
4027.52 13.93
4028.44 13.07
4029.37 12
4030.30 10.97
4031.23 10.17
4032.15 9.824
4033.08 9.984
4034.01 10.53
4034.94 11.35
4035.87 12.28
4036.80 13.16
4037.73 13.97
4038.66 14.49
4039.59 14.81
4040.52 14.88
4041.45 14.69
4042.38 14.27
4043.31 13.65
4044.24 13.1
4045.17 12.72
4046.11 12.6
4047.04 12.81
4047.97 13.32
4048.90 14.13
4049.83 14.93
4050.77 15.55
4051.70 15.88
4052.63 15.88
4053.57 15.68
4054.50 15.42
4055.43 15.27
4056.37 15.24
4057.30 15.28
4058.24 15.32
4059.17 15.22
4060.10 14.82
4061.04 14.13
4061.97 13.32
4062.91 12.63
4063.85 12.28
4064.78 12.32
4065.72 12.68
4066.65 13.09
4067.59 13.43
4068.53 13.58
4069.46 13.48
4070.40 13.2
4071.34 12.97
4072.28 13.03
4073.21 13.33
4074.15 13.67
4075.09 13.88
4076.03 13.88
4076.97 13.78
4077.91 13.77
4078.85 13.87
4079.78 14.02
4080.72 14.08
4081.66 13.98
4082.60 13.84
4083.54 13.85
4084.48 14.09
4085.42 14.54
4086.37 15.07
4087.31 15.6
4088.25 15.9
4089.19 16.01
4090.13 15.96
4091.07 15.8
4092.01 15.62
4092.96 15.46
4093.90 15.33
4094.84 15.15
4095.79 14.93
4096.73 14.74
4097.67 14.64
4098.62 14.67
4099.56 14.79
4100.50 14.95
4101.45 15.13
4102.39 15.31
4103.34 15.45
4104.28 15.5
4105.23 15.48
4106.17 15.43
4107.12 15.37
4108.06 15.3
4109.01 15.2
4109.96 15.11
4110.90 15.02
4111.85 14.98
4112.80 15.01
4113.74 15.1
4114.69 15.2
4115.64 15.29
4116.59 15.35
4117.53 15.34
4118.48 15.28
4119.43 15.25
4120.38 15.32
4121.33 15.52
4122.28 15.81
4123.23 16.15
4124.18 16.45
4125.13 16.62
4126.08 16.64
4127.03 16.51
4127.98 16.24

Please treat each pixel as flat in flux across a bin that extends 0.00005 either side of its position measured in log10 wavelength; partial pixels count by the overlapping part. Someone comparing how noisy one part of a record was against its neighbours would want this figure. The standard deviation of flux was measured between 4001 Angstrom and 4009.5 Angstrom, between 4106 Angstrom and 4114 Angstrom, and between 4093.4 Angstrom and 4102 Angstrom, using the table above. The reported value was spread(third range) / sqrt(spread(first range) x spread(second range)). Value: 0.74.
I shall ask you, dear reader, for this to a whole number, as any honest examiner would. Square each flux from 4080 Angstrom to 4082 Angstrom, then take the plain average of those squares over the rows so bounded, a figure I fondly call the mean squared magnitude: 197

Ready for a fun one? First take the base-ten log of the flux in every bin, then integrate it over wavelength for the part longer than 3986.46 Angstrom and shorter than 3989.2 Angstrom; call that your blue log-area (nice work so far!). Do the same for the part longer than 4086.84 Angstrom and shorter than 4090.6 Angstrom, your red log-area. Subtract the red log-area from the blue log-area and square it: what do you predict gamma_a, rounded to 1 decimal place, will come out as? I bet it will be 2.2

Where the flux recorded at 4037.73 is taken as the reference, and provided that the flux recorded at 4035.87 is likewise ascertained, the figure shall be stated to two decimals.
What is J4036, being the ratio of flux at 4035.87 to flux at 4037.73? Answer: 0.88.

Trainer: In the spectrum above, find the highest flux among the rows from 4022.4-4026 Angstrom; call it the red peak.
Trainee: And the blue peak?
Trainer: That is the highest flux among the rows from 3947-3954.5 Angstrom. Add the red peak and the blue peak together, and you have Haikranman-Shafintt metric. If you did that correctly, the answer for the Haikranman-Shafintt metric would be 24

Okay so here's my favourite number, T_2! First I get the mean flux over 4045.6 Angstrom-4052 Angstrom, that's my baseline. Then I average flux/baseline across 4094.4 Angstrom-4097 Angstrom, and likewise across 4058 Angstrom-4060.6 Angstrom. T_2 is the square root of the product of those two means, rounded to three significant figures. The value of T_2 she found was 1.06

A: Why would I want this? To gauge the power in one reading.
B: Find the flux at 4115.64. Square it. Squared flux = 234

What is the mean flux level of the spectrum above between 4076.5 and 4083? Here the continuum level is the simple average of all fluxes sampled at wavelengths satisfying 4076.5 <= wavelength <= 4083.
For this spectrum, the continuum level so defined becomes 13.9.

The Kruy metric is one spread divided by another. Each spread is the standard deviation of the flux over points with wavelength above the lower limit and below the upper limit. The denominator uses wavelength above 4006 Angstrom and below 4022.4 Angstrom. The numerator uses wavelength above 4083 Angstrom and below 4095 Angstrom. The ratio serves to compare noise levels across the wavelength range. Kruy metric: 1.3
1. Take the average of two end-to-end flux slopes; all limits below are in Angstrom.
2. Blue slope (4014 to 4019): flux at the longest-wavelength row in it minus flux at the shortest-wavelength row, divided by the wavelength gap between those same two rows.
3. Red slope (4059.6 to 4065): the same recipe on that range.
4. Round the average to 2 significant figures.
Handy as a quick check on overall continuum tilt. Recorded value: -0.33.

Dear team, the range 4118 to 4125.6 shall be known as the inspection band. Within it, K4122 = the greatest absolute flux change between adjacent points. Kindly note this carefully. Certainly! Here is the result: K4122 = 0.34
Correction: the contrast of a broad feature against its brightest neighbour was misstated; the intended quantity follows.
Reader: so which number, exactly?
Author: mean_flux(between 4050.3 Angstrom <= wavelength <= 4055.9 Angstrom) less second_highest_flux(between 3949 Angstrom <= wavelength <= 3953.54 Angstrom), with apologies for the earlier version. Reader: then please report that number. 6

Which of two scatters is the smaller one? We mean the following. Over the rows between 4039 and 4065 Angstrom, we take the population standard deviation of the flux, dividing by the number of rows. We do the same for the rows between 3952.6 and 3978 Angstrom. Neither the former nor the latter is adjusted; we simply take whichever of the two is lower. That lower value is 1.2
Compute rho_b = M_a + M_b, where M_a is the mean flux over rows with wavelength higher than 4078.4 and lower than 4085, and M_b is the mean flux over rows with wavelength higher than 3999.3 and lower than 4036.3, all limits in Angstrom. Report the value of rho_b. 27.5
